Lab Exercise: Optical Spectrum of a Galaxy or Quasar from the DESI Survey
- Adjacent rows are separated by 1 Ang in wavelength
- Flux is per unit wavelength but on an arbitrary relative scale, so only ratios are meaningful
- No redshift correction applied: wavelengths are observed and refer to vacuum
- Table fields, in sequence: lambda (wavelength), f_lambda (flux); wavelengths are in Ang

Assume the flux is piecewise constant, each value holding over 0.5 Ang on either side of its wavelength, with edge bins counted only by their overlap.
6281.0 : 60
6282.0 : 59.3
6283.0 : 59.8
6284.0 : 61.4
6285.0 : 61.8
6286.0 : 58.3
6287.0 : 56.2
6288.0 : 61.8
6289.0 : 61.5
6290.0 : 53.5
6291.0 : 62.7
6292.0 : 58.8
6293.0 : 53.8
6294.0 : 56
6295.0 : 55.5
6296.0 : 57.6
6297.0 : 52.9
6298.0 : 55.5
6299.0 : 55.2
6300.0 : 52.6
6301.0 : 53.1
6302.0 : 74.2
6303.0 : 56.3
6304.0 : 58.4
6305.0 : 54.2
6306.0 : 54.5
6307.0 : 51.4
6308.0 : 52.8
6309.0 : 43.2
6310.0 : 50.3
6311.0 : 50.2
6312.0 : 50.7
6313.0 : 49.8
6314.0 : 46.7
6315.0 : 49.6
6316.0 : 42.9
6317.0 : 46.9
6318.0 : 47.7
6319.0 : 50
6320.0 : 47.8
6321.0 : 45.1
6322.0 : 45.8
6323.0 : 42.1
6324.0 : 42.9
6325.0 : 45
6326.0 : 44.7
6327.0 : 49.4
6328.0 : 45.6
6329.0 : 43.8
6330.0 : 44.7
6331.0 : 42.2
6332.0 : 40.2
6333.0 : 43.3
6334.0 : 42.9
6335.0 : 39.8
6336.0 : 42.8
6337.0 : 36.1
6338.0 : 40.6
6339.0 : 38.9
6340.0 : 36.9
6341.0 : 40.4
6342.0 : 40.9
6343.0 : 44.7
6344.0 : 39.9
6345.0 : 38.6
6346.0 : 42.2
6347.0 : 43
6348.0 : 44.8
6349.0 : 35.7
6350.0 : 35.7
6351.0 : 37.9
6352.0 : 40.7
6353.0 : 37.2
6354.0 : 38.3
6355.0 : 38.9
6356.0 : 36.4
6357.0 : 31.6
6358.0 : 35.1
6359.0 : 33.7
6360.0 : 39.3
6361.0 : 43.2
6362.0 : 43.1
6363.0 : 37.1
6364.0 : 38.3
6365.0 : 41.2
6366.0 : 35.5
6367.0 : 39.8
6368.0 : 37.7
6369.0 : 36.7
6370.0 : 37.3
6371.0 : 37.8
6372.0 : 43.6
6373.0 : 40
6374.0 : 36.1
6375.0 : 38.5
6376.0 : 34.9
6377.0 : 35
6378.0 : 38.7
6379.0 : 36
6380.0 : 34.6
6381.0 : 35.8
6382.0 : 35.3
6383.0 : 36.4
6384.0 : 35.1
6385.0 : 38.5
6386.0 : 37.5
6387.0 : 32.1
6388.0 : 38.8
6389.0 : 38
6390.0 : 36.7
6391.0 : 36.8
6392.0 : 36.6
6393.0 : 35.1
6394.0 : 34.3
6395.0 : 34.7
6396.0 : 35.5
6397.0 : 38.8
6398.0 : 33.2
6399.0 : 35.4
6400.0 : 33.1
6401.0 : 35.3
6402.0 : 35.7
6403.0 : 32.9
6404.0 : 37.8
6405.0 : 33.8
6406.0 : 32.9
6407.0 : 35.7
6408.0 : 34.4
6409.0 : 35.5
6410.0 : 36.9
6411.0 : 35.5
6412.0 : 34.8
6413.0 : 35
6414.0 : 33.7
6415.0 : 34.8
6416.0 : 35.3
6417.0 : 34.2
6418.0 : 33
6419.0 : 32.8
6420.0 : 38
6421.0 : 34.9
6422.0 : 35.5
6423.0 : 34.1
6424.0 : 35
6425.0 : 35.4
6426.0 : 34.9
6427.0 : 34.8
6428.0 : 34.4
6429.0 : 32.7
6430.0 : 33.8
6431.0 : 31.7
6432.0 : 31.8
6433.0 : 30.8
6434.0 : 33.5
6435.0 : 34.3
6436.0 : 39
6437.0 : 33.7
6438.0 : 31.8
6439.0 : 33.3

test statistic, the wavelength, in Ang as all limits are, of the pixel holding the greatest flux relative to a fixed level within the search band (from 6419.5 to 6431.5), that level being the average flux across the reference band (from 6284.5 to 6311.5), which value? 6420.0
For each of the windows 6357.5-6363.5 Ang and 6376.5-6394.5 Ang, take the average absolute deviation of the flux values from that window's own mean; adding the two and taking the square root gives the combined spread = 2.16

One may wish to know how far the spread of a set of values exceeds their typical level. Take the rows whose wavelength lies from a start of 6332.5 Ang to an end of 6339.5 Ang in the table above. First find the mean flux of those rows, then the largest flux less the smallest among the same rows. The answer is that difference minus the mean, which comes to -33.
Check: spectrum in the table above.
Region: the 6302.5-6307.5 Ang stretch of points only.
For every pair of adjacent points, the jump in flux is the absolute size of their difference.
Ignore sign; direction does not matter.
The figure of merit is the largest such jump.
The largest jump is 4.2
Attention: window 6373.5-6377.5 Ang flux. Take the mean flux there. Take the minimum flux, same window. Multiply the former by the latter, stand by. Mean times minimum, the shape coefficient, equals 1261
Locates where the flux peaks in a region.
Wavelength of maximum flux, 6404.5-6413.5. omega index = 6410.0 Ang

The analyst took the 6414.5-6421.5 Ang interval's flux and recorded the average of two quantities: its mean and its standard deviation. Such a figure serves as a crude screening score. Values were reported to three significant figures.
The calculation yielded 18.2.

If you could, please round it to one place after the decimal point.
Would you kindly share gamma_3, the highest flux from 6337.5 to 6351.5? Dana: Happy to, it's 44.8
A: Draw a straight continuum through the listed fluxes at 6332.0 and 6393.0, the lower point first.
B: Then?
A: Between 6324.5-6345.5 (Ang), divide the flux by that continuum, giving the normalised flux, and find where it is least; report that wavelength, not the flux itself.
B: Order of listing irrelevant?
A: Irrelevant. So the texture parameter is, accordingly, 6337.0 Ang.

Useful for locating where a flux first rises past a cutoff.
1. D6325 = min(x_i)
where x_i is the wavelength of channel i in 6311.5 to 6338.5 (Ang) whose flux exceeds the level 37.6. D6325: 6312.0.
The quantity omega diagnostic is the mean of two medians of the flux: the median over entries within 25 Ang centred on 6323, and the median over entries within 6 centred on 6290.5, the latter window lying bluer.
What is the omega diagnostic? 52.6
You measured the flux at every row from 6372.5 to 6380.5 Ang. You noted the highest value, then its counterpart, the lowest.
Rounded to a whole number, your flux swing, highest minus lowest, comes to 5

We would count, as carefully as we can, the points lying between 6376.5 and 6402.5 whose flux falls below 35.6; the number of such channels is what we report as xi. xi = 13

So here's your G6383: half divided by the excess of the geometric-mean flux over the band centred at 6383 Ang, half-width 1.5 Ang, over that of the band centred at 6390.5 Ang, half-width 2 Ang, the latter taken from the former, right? -0.35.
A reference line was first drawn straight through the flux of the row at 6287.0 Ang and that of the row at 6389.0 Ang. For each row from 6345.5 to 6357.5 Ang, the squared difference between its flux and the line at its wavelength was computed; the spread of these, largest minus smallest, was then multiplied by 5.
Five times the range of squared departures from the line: 732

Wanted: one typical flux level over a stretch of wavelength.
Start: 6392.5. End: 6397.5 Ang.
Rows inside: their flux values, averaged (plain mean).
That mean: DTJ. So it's 36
